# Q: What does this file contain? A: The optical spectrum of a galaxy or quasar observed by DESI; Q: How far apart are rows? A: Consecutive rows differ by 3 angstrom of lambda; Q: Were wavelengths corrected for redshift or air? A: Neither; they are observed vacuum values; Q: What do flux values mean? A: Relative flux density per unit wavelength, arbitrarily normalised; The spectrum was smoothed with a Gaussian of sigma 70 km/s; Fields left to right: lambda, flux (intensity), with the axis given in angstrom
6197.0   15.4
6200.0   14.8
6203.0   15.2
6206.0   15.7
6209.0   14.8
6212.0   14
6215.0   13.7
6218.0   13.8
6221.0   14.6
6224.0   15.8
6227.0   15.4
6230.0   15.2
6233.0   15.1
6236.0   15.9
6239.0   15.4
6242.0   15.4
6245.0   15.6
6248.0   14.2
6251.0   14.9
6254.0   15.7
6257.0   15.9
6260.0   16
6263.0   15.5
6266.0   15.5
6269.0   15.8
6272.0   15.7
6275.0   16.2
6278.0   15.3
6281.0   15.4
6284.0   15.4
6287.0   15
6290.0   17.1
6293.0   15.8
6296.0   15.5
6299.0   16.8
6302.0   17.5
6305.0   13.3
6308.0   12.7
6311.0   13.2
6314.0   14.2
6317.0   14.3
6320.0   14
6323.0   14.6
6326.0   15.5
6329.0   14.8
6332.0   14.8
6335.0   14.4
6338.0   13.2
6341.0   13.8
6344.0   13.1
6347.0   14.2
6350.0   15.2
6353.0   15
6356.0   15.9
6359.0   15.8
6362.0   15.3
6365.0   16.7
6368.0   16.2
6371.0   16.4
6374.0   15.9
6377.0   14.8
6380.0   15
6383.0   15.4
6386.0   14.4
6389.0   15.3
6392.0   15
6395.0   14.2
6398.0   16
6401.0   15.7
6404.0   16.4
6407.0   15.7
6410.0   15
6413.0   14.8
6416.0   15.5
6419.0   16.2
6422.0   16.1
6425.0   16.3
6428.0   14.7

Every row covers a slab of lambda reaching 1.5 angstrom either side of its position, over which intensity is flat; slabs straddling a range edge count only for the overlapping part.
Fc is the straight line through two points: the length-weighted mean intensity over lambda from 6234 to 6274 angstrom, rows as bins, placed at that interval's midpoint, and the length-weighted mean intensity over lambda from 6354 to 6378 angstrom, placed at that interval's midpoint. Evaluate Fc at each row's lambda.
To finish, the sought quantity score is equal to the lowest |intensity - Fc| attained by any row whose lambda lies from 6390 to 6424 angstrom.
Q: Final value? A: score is 0.01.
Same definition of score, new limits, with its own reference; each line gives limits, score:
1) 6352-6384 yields 0.01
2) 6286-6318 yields 0.14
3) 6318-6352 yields 0.25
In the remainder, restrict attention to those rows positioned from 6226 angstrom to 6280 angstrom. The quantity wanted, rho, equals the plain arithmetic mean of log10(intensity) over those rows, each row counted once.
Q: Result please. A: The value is 1.19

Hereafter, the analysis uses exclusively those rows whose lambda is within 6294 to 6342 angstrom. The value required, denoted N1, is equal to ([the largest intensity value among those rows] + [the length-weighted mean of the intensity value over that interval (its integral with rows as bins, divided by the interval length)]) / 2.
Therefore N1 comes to 16.0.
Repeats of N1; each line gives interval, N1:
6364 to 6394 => 16.1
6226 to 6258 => 15.6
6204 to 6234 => 15.3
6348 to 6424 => 16.1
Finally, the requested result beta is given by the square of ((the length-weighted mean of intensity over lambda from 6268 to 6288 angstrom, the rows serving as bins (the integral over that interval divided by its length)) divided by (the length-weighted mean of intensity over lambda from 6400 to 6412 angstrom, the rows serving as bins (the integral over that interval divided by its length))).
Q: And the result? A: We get 0.99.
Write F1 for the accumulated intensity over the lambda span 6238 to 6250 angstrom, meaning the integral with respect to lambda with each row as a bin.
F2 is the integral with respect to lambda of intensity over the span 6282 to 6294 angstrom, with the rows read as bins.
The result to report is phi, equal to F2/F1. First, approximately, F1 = 182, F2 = 190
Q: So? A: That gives 1.04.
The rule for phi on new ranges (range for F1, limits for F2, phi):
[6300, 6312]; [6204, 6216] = 1.02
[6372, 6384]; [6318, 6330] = 0.96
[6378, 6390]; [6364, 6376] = 1.08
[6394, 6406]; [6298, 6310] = 0.95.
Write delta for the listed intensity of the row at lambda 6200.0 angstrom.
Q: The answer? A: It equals 14.8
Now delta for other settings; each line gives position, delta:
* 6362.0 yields 15.3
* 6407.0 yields 15.7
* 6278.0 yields 15.3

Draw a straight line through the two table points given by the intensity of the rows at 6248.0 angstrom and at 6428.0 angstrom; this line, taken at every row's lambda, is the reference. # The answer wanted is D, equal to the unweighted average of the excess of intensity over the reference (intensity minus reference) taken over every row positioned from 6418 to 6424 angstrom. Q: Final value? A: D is 1.5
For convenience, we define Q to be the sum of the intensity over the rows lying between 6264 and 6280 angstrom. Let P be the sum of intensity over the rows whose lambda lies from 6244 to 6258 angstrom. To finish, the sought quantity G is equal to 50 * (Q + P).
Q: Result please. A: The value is 7740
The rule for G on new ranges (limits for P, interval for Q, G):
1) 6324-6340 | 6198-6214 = 7360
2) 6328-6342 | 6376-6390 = 7295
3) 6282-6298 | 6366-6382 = 7855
